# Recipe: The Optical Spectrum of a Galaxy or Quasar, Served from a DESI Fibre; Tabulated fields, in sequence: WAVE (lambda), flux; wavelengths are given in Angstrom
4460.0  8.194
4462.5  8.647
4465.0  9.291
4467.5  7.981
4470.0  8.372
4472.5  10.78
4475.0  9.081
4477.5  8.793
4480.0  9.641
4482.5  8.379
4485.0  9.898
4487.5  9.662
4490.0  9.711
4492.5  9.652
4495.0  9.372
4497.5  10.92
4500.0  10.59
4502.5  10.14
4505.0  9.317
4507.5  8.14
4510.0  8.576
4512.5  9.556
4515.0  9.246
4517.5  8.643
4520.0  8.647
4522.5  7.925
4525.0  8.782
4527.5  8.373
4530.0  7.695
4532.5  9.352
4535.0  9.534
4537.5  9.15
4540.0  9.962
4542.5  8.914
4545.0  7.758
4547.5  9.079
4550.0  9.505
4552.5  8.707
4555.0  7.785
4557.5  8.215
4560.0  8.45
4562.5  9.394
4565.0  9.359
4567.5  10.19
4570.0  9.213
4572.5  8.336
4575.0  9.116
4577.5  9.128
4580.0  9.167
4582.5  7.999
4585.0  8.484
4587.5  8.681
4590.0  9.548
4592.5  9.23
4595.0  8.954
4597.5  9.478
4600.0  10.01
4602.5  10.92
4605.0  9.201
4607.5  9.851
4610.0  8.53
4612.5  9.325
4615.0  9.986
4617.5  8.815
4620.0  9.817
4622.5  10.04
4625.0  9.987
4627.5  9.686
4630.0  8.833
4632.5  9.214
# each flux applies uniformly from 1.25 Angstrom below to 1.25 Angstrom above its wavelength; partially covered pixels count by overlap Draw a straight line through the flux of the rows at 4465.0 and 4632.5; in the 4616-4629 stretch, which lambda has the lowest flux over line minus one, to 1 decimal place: 4617.5 Angstrom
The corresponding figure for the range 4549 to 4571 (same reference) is 4555.0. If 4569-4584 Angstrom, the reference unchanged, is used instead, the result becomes 4582.5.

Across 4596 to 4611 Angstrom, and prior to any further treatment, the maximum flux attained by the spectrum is 10.92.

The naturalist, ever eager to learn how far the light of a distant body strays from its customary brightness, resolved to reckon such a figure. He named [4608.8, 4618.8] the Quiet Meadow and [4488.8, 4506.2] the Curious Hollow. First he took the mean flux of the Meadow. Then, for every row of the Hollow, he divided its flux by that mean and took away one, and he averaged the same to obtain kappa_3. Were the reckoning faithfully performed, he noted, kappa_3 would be 0.09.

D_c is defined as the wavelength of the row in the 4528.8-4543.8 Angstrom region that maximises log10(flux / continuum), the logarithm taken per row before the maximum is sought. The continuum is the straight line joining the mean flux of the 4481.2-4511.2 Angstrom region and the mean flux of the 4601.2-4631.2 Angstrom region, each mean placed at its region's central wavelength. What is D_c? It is 4540.0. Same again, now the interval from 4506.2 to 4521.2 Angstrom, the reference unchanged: 4512.5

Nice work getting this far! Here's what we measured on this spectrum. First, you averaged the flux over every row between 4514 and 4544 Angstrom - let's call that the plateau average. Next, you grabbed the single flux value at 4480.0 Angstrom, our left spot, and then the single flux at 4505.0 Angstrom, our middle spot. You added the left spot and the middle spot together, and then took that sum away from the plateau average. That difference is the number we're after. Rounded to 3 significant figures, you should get -10.1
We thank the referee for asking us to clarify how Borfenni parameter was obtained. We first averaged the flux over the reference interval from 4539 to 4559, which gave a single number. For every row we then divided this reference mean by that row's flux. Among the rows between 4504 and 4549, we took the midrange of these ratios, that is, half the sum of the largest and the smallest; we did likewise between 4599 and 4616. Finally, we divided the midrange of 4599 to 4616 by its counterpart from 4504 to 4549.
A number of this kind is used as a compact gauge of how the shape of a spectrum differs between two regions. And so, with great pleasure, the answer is 0.91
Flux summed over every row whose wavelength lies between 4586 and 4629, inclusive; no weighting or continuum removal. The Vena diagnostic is 162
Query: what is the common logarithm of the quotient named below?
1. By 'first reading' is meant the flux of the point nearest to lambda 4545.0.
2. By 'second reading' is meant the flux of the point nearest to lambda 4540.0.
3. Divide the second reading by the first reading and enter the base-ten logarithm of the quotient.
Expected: 0.11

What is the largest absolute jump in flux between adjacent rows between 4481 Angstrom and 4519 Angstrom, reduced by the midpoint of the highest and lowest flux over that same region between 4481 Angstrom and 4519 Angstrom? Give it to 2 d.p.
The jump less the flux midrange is -7.98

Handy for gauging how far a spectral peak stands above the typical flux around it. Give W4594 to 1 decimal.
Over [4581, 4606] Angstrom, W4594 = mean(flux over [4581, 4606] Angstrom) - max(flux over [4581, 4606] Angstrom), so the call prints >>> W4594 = -1.7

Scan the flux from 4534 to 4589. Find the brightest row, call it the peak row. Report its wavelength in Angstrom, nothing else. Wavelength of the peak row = 4567.5 Angstrom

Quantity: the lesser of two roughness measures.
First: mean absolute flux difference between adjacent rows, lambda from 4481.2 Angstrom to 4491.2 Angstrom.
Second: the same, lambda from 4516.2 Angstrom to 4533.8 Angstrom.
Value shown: 0.60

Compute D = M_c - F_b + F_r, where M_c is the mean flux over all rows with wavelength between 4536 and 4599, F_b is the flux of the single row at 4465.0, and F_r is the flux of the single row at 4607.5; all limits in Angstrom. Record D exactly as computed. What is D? 9.5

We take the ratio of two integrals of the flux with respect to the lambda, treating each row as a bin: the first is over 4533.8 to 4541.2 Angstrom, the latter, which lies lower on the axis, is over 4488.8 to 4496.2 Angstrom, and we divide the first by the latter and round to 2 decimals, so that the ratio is 1.00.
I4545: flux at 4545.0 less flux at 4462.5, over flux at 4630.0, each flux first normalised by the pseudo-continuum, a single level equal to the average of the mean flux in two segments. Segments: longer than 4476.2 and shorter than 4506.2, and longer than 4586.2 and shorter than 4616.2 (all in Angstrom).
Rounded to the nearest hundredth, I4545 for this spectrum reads -0.10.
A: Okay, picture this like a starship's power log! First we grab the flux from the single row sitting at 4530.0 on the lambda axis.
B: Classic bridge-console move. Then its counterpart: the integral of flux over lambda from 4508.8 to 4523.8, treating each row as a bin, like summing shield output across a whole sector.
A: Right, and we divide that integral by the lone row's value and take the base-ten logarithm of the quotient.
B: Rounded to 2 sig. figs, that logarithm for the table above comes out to 1.2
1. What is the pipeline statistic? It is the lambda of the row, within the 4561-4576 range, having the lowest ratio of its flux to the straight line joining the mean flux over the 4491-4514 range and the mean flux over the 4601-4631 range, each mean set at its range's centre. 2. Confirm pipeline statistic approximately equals 4572.5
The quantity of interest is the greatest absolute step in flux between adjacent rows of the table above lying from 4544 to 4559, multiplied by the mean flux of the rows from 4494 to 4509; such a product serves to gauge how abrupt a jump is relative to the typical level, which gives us 13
